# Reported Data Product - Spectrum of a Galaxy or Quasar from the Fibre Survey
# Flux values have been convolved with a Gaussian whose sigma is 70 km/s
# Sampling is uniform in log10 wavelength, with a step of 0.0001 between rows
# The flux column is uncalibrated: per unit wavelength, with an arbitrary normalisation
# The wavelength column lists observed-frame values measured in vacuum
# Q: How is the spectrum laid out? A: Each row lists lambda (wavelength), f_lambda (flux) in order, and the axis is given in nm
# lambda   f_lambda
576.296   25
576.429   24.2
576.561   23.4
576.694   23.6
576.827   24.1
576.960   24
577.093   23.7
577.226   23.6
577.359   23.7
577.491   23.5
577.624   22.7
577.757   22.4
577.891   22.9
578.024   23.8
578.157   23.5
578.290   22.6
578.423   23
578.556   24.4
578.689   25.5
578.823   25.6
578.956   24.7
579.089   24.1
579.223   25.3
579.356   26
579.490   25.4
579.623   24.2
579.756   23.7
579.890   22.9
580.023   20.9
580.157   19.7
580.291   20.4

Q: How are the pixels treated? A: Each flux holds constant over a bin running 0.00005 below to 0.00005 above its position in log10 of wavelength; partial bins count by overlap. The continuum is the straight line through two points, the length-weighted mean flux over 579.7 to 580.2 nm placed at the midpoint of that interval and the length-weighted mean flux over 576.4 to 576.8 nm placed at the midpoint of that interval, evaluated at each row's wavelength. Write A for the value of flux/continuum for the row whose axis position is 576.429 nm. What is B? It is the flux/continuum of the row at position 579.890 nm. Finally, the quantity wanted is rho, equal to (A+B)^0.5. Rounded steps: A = 1.02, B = 1.05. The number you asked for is 1.44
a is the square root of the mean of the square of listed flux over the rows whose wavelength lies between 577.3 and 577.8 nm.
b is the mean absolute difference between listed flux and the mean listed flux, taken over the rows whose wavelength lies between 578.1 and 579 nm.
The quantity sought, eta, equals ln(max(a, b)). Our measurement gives 3.139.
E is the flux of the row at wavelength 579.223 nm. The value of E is 25.3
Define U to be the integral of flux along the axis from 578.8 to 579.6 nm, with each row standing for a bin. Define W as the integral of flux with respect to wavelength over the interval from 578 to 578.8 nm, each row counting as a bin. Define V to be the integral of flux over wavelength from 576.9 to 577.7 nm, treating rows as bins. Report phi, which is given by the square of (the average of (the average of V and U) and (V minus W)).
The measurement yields 92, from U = 20.1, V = 18.83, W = 19.1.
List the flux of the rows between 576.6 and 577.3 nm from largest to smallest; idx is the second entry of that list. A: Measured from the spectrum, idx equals 24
